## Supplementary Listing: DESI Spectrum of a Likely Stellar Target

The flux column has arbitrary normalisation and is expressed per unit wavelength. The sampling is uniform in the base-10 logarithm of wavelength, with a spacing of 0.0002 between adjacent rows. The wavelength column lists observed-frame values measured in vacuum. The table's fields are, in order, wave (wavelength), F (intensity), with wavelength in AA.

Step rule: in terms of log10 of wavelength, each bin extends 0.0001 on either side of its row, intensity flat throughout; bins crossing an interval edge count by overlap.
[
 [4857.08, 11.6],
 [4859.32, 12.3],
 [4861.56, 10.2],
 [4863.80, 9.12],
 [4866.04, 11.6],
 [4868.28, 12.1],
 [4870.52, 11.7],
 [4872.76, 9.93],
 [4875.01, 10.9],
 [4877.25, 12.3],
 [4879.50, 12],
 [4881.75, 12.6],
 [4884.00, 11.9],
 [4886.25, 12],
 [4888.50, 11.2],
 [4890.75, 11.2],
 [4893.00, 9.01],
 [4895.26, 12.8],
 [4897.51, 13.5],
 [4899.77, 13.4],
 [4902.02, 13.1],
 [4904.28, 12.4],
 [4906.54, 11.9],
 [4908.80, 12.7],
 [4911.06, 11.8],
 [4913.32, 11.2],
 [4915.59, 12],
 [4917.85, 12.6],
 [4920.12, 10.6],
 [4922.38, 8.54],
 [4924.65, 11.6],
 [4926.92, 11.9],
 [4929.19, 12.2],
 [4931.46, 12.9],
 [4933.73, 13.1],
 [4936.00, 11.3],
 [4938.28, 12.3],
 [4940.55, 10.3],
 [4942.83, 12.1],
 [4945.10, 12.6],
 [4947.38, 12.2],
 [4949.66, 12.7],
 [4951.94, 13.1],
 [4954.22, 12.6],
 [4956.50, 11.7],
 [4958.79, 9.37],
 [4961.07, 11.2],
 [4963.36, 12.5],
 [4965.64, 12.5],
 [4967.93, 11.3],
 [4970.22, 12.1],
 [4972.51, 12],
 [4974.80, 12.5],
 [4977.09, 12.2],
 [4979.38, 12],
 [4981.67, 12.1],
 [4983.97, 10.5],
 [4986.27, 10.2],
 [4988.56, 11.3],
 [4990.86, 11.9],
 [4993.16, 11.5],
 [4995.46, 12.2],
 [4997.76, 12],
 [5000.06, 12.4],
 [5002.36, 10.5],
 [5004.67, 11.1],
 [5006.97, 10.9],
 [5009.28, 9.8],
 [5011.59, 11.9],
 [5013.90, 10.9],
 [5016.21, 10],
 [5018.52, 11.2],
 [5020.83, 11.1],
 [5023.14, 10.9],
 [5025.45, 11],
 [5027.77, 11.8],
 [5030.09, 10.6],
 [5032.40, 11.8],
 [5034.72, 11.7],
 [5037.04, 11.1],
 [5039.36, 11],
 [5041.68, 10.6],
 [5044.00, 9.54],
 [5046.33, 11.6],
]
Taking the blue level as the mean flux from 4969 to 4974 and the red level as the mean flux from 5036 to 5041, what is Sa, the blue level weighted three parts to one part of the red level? 11.8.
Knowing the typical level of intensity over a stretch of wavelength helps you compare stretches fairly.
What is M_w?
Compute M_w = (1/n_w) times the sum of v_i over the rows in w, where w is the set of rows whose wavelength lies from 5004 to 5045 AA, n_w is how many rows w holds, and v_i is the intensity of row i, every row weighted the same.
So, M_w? 10.9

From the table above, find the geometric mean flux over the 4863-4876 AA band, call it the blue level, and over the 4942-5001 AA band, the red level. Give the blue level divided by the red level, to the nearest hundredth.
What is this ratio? 0.91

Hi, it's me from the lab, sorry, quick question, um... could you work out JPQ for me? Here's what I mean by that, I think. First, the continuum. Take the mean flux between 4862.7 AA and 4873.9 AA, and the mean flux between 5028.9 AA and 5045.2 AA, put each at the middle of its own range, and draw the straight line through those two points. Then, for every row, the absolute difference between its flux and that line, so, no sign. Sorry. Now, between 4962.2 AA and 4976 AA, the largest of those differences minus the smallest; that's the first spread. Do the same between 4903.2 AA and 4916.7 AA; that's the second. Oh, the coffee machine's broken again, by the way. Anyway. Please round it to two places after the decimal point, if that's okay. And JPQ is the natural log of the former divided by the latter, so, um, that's -0.22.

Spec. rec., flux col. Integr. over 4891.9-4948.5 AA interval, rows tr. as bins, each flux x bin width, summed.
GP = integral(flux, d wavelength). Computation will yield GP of 675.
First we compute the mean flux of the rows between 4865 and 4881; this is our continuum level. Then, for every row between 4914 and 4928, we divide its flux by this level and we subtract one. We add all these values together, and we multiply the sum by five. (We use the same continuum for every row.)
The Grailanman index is -0.8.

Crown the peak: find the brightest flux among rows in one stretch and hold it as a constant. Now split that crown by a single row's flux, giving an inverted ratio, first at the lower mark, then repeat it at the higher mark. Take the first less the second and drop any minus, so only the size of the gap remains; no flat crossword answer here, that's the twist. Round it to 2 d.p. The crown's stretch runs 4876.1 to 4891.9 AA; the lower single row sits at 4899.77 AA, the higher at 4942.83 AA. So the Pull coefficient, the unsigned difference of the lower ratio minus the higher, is 0.10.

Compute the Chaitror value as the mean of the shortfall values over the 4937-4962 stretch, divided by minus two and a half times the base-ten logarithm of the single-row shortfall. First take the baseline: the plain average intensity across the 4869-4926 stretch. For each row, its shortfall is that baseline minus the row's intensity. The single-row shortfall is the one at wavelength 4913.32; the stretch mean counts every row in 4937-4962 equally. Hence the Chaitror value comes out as -0.16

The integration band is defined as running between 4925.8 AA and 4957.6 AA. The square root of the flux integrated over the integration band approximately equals 19.7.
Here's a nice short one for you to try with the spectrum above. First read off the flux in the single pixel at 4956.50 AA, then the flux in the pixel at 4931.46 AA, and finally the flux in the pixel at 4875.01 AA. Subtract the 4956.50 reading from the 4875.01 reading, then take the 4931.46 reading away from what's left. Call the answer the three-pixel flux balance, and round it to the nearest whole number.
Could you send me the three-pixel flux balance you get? -14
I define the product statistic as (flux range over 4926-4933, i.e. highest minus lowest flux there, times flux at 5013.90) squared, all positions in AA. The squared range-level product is 119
